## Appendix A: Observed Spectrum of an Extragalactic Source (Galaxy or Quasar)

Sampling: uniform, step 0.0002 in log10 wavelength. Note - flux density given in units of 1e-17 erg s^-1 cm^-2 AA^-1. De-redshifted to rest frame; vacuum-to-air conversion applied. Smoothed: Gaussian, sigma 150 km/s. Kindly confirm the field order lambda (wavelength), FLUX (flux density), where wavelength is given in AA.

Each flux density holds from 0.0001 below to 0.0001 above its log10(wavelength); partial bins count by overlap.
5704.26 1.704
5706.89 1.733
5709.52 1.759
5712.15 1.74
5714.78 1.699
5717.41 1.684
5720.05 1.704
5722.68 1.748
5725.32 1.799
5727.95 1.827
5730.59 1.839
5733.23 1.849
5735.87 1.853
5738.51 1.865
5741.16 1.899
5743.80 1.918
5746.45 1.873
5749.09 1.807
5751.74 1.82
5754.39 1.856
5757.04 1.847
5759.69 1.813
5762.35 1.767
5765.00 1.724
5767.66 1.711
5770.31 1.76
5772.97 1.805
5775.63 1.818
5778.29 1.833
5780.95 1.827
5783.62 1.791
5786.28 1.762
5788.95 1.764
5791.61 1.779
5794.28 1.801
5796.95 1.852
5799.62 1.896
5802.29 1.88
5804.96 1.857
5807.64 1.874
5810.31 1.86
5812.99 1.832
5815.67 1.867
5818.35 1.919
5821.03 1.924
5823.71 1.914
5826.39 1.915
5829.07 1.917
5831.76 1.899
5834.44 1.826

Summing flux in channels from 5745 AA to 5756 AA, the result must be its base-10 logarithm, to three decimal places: 0.867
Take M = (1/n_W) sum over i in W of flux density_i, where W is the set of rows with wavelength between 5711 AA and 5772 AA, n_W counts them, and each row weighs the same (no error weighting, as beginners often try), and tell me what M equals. 1.800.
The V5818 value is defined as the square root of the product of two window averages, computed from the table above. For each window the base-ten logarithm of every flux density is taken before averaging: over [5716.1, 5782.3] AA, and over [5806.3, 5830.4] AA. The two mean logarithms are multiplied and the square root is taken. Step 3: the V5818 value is 0.267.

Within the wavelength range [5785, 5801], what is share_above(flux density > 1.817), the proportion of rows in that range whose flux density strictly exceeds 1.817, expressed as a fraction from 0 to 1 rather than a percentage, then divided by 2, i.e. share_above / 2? 0.2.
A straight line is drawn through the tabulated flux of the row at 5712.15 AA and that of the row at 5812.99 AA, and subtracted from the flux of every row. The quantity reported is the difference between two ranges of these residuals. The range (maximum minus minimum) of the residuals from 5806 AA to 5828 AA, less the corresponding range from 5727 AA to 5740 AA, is 0.056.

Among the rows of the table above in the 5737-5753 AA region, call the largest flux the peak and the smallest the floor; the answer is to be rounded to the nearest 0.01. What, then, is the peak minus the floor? 0.11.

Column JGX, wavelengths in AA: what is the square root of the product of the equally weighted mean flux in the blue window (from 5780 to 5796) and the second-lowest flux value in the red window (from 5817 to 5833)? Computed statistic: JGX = 1.85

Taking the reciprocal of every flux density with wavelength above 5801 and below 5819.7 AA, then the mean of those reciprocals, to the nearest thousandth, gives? 0.535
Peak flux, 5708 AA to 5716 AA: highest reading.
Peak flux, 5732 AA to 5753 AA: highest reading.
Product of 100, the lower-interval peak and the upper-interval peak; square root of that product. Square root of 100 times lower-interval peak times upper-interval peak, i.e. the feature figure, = 18.4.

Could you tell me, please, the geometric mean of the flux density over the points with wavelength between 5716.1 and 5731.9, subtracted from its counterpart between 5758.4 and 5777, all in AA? 0.00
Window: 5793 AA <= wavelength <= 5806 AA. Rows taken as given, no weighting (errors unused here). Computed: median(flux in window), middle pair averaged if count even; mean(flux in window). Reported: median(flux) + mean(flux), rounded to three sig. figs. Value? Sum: 3.71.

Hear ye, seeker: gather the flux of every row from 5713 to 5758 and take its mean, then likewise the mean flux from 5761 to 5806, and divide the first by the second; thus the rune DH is 1.01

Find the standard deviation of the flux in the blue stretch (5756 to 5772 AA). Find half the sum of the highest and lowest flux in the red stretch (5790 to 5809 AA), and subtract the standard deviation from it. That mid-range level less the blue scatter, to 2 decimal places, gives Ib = 1.79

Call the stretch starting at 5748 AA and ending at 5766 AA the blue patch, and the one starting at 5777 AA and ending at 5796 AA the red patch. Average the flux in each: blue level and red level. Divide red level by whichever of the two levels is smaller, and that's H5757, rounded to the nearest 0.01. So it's 1.00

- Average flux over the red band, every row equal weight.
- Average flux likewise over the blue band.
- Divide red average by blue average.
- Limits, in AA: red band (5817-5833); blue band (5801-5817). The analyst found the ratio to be 1.03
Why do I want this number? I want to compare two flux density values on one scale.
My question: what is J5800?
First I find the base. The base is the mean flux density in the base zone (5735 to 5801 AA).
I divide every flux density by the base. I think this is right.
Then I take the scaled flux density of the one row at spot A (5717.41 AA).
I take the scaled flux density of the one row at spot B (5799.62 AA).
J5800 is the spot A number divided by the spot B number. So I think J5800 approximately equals 0.888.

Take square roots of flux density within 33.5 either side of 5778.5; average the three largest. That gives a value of 1.37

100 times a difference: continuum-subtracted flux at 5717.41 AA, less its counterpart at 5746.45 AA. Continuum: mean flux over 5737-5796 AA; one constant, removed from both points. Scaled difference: -19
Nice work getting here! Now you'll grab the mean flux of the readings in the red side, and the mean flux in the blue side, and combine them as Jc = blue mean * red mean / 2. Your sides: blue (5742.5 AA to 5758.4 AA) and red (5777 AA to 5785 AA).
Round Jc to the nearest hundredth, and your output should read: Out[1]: 1.68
